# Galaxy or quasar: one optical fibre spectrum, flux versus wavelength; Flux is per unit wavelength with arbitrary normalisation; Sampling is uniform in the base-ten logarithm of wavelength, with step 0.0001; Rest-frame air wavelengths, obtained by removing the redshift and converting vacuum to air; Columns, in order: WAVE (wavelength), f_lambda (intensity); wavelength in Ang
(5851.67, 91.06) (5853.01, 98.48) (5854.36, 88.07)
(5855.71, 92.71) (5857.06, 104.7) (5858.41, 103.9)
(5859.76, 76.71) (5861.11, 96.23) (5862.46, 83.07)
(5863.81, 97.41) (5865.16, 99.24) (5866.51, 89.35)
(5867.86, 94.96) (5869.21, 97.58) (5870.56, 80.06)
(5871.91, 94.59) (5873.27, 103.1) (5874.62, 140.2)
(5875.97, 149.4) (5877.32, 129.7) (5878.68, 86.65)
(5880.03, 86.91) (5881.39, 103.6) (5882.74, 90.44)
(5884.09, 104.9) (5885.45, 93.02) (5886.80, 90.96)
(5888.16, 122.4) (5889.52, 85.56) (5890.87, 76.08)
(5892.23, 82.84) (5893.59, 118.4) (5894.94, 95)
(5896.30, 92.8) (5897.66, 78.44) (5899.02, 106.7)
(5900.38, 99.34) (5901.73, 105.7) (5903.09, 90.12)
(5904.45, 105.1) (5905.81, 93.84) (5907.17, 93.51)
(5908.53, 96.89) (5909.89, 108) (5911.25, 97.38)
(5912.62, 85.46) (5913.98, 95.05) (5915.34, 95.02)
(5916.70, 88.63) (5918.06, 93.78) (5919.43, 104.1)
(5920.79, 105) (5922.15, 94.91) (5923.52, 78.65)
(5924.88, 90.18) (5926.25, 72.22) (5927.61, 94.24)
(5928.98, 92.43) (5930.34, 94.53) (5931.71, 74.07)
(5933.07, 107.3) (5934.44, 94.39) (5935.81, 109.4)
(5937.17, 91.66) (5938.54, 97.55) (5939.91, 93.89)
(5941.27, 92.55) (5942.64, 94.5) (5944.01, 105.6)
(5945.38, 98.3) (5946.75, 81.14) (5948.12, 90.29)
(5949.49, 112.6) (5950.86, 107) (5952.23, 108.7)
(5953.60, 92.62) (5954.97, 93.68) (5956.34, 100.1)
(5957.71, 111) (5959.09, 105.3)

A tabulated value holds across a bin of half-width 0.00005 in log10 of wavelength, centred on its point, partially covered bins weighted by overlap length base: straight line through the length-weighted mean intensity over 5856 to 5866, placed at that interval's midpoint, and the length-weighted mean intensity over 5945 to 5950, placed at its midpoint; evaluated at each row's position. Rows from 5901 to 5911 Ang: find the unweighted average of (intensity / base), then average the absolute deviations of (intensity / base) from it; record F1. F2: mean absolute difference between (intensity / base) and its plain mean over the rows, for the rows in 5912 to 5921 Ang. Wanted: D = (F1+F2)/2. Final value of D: 0.0607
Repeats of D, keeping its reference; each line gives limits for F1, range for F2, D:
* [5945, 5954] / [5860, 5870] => 0.0722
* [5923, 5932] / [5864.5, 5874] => 0.0747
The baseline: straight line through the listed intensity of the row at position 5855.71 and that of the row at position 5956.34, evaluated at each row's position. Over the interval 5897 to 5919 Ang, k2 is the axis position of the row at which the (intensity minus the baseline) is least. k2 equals 5897.66 Ang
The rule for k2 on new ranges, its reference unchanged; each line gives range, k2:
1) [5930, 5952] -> 5931.71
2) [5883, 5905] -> 5890.87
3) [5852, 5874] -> 5859.76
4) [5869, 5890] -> 5870.56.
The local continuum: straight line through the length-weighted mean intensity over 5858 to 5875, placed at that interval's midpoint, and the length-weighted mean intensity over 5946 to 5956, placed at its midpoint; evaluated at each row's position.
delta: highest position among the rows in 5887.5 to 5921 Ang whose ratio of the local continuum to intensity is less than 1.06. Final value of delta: 5920.79 Ang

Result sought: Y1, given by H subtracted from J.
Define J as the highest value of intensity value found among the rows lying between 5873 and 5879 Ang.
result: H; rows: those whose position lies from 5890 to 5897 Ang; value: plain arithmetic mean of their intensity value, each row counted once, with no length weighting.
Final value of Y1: 56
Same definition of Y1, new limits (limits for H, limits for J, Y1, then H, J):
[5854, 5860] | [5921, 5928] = 2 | 93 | 94.91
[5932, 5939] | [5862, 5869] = -1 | 100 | 99.24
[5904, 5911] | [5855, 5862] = 5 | 99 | 104.7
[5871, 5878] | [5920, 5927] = -18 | 123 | 105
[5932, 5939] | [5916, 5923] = 5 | 100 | 105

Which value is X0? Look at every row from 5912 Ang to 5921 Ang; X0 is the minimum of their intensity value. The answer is 85.46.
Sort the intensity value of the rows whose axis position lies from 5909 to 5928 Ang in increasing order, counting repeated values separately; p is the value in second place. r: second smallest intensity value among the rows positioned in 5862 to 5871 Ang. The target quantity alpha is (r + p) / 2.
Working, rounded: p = 78.65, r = 83.07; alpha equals 80.9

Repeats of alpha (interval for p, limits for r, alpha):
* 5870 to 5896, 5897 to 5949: 77.1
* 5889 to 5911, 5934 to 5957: 84.4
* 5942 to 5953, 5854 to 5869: 86.7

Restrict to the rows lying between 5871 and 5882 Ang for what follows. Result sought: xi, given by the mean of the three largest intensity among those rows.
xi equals 140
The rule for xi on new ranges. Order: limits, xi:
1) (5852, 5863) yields 102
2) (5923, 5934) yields 99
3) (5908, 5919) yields 101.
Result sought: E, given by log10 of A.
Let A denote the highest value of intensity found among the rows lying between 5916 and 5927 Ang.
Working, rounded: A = 105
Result 2.02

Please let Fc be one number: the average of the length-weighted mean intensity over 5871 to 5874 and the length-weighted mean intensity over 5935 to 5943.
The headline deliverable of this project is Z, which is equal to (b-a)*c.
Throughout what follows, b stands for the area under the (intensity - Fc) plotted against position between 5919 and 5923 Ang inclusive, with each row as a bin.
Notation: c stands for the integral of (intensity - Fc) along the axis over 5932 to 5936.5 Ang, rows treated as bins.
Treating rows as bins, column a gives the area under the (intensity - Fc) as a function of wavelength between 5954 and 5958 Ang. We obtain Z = 15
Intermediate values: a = 11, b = 12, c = 17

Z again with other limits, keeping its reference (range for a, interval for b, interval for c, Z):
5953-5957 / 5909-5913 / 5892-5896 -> 96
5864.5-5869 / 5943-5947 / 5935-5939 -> 67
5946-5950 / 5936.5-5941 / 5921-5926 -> 26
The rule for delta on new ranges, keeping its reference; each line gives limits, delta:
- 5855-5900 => 5899.02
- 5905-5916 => 5915.34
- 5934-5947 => 5945.38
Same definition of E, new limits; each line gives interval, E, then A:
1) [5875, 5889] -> 2.17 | 149.4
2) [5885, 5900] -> 2.09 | 122.4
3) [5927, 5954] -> 2.05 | 112.6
